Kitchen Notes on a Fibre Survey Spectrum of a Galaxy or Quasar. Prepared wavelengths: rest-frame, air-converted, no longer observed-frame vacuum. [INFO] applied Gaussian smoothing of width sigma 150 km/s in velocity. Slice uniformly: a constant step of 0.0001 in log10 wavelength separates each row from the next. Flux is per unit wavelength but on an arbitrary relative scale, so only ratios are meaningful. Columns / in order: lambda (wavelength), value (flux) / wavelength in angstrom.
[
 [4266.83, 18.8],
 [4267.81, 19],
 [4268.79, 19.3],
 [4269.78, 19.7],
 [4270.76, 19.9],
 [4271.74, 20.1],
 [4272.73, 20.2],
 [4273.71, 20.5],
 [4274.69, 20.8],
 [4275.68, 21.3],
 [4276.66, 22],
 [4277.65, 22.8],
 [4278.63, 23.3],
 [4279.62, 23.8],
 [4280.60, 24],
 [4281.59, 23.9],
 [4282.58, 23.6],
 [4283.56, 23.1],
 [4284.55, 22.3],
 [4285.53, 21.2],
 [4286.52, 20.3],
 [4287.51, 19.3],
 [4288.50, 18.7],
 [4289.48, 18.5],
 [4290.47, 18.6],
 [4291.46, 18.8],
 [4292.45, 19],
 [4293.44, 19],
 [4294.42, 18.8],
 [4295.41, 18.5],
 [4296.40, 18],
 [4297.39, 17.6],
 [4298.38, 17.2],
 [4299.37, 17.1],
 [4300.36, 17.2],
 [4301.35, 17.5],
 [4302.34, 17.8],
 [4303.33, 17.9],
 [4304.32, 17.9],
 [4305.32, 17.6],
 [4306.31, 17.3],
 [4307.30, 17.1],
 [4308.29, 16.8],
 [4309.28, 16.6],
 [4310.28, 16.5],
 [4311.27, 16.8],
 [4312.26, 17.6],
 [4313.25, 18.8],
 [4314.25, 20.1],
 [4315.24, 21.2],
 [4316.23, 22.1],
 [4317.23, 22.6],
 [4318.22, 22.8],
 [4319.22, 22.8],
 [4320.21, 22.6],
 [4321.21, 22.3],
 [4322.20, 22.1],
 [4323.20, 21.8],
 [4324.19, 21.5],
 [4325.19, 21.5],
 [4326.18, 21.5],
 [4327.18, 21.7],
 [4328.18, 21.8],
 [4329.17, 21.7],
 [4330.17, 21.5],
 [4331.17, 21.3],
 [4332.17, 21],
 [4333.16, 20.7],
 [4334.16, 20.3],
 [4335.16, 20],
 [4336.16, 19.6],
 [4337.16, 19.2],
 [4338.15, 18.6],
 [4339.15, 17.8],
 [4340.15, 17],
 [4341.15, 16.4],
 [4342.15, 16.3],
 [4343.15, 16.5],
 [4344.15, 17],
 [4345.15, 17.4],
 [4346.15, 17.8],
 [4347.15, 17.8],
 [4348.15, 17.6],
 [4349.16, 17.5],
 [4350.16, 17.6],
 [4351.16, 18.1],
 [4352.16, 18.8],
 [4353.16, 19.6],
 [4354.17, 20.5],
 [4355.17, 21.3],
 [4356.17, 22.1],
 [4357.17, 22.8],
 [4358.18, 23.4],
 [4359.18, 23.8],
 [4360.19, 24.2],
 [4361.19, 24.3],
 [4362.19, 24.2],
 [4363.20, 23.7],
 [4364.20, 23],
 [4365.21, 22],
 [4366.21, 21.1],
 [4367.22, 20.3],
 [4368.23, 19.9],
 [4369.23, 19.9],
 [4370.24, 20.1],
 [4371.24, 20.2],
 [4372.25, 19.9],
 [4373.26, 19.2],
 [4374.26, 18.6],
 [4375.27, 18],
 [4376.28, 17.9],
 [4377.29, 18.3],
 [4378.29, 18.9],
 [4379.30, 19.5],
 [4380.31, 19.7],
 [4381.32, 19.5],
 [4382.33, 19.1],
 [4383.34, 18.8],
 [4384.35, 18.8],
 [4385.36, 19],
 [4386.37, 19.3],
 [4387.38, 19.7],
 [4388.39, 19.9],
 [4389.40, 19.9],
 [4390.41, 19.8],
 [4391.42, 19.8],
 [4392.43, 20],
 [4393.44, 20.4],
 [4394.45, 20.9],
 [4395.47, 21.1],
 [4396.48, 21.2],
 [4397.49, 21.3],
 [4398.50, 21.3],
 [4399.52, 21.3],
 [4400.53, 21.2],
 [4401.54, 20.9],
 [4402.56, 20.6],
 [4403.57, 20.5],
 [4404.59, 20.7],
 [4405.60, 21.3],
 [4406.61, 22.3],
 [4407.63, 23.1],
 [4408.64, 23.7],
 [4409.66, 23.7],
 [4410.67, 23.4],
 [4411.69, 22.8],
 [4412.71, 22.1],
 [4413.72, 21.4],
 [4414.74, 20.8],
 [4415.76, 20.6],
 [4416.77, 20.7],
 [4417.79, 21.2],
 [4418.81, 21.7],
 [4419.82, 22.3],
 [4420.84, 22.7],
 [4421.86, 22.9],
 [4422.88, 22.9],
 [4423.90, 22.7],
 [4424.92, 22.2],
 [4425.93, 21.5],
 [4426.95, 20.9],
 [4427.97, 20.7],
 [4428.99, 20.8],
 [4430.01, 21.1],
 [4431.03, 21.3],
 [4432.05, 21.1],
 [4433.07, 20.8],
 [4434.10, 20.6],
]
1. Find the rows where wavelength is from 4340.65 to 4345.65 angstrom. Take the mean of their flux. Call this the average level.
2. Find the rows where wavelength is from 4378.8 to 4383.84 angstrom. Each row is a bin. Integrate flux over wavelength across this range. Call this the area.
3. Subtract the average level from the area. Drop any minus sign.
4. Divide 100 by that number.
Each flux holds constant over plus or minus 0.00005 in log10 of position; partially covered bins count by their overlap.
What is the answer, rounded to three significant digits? 1.24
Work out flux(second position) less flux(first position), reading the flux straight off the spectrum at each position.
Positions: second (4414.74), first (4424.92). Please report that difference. -1.4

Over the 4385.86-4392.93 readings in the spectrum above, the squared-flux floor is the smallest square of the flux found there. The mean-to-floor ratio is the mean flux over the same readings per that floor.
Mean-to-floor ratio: 0.053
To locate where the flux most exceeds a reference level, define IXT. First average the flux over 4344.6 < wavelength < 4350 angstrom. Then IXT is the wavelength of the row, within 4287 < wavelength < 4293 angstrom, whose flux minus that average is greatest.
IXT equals 4287.51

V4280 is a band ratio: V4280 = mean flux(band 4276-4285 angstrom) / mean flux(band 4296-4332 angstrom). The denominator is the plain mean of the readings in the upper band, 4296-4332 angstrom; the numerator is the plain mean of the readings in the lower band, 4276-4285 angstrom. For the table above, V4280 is 1.18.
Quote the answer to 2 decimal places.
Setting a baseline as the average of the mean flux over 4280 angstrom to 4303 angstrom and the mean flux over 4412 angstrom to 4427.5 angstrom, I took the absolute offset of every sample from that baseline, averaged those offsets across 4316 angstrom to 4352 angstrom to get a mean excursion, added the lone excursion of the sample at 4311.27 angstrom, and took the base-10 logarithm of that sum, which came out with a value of 0.77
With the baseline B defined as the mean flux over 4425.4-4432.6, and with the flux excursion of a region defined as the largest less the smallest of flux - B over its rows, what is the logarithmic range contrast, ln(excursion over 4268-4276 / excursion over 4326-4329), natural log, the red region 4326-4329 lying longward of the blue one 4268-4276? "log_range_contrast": 1.9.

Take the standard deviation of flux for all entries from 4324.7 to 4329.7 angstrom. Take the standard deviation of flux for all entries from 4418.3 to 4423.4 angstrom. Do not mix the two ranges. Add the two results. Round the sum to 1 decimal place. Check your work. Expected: 0.6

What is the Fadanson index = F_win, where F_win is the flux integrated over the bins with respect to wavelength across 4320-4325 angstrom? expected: 110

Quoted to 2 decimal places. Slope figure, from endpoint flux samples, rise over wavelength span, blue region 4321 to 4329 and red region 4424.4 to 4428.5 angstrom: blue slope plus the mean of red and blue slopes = -0.35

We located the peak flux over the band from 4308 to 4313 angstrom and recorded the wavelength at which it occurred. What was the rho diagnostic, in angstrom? 4312.26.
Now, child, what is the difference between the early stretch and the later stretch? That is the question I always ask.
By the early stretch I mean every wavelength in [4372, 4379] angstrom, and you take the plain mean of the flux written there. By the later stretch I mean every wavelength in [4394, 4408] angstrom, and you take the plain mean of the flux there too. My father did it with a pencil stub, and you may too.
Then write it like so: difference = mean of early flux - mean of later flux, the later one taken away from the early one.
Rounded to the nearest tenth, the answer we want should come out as -2.6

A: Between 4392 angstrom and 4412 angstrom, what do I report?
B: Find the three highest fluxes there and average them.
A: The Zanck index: 23.6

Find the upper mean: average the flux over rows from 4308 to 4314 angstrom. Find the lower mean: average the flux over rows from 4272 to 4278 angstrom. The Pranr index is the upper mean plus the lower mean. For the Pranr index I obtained 38.5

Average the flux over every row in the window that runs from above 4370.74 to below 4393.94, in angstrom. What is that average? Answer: 19.3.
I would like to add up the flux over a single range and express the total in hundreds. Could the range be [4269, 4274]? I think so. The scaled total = 1.00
